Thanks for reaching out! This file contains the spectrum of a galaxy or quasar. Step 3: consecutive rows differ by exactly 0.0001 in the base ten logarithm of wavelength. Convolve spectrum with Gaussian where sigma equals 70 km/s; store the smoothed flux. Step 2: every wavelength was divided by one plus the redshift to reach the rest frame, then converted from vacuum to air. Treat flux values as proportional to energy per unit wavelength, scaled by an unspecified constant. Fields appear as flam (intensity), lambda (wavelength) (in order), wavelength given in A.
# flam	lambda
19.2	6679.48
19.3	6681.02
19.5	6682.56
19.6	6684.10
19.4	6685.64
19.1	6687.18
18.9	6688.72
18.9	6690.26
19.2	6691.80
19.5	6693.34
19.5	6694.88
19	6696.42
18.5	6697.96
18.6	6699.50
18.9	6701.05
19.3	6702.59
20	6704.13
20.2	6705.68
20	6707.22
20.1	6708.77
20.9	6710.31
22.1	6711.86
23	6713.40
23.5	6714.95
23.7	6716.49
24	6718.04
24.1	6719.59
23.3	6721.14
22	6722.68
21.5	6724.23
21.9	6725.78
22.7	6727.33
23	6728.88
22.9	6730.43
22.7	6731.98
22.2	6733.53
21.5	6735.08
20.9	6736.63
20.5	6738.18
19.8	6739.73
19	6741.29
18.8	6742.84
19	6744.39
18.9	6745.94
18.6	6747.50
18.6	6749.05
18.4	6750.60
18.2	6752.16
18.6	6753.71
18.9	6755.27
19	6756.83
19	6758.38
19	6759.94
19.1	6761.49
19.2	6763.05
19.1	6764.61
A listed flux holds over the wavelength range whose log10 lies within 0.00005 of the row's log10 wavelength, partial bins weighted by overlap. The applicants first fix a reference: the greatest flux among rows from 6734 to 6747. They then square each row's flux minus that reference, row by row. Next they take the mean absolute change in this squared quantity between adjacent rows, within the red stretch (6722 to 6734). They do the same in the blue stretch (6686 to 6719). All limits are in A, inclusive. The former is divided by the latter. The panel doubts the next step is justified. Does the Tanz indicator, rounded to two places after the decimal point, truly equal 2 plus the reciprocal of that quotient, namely 4.01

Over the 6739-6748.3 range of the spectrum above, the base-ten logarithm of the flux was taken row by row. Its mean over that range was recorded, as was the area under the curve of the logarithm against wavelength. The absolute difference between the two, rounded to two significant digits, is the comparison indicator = 11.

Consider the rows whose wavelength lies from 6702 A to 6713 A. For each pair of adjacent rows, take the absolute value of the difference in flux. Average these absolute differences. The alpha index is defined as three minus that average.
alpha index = 2.47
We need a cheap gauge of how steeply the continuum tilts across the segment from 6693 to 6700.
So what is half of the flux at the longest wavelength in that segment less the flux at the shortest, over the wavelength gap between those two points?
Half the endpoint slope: -0.07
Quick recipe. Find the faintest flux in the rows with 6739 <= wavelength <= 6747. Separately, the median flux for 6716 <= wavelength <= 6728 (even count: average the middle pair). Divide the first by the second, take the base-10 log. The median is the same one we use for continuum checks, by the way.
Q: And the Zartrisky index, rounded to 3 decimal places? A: -0.088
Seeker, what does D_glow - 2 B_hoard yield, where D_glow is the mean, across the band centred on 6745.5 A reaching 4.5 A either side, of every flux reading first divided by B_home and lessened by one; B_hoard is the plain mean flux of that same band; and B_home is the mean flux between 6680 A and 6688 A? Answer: -38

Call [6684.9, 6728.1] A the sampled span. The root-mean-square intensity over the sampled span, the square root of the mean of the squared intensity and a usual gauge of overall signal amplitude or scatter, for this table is 20.9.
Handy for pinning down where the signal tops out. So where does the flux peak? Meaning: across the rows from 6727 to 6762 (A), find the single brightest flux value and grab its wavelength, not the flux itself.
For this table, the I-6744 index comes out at 6728.88 A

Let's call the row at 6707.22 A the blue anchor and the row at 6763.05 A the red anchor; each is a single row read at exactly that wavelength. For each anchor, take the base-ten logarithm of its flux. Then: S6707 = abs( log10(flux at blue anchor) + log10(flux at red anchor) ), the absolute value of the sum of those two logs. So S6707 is 2.58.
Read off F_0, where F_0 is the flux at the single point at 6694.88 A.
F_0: 19.5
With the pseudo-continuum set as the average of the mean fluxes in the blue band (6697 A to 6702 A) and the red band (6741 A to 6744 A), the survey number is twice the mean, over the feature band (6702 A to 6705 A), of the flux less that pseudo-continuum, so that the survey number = 1.7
